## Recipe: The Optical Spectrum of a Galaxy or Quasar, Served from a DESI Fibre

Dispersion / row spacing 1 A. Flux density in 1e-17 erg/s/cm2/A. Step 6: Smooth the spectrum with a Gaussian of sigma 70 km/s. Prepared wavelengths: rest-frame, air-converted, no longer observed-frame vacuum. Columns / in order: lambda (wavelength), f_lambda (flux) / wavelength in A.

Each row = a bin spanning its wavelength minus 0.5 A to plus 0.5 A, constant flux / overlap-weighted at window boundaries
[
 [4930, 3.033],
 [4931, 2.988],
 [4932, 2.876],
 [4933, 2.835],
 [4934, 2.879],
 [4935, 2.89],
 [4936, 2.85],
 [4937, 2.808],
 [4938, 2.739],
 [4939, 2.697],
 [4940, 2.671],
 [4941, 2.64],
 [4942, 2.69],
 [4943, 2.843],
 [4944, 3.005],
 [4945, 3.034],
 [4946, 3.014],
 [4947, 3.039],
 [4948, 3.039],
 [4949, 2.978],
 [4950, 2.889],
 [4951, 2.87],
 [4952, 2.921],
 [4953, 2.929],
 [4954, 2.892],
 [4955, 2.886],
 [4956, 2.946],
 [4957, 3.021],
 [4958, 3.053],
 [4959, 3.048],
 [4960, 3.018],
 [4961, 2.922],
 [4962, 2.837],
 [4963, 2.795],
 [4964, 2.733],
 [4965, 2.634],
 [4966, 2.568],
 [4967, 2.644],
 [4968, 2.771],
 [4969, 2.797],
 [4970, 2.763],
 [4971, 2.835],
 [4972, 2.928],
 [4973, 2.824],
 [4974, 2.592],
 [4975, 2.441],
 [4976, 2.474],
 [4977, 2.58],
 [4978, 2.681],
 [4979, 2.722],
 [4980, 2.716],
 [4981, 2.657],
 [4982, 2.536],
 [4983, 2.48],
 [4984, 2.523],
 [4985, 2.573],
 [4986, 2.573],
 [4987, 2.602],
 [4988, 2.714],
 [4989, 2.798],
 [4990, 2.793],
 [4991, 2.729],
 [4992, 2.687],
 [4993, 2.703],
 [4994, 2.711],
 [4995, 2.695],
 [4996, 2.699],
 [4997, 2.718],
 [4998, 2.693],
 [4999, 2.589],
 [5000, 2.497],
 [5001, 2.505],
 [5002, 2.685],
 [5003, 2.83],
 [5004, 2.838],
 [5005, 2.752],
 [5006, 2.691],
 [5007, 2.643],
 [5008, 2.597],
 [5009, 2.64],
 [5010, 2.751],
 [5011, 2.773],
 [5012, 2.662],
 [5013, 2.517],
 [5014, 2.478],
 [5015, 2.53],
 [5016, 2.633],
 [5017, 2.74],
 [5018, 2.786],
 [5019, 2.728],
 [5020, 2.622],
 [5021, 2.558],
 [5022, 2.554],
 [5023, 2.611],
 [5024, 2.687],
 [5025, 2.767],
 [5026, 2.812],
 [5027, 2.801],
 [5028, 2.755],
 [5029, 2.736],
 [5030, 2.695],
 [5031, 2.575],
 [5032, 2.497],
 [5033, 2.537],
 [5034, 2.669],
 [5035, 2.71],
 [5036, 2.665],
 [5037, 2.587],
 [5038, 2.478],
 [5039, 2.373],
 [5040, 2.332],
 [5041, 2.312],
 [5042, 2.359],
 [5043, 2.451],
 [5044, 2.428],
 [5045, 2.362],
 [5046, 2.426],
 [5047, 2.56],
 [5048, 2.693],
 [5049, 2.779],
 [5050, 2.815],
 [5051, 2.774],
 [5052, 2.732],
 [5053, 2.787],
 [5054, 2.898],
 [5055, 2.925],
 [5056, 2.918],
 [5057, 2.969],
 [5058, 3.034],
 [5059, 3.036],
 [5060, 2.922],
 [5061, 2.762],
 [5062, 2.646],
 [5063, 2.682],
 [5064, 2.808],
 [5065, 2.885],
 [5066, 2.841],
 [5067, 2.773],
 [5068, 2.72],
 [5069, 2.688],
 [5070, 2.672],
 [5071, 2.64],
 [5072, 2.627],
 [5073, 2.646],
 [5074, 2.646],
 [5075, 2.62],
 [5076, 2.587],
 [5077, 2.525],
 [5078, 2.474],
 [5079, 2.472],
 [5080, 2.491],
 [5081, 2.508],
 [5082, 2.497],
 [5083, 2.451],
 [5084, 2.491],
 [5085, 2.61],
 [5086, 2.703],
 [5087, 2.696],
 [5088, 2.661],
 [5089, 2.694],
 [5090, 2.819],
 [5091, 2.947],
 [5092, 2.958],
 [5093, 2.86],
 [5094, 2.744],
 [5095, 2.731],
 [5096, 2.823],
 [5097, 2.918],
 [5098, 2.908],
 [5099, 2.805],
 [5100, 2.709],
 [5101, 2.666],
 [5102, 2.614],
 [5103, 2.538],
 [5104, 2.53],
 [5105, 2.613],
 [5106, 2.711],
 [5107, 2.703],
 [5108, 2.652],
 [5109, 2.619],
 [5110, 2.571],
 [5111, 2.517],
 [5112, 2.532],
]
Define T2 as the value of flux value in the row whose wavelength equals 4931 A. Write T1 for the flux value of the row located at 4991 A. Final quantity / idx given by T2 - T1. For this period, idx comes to 0.26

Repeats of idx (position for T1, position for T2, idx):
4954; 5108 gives -0.24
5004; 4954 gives 0.05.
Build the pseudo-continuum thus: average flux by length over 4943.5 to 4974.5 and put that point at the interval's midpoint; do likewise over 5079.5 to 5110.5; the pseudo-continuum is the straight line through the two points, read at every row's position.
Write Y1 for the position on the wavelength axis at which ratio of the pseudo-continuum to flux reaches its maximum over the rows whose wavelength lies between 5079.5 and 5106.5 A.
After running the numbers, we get 5083 A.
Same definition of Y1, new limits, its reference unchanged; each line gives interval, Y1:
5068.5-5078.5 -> 5078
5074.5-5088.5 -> 5083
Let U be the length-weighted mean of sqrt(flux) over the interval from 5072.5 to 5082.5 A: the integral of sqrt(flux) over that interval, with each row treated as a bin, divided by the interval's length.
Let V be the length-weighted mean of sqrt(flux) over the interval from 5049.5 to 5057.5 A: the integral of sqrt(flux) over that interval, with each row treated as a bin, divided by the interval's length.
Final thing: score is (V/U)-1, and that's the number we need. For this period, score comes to 0.058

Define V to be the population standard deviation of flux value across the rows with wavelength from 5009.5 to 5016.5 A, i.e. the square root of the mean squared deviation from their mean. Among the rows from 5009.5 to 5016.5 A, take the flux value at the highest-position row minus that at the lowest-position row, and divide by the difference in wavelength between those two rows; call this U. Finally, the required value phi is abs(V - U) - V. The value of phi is 0.02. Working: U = -0.02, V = 0.11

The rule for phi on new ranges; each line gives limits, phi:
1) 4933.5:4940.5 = 0.03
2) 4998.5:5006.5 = -0.01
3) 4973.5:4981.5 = -0.01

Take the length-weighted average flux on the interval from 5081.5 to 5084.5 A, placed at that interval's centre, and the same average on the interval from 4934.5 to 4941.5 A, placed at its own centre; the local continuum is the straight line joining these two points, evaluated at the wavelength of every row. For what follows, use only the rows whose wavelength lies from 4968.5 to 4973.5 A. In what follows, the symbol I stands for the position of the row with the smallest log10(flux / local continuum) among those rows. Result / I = 4970 A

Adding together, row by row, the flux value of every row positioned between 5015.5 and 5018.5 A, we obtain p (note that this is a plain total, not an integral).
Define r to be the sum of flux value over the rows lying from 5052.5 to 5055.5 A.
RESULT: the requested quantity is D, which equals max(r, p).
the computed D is 8.61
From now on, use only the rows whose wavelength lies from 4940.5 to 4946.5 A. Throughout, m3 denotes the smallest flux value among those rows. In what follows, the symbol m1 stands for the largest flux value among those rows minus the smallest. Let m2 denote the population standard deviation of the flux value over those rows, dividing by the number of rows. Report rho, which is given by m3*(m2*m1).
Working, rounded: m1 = 0.39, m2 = 0.159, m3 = 2.64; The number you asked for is 0.17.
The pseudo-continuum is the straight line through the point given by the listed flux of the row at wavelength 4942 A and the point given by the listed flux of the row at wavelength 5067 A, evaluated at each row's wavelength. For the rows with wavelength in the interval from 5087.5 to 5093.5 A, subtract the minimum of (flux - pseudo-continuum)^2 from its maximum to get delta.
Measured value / 0.03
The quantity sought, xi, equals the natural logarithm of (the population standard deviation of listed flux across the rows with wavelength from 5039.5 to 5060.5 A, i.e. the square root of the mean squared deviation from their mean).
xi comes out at -1.4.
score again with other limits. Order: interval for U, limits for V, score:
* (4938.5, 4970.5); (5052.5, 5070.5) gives -0.005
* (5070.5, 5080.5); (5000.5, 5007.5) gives 0.026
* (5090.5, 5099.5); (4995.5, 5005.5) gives -0.031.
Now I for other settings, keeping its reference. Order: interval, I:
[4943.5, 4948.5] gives 4944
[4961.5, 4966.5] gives 4966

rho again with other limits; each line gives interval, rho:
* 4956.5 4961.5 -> 0.02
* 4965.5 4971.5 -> 0.06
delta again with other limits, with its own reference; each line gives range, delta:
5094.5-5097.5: 0.01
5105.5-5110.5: 0.05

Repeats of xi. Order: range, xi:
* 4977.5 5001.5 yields -2.4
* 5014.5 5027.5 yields -2.3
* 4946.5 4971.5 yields -2.0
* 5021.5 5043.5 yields -1.9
